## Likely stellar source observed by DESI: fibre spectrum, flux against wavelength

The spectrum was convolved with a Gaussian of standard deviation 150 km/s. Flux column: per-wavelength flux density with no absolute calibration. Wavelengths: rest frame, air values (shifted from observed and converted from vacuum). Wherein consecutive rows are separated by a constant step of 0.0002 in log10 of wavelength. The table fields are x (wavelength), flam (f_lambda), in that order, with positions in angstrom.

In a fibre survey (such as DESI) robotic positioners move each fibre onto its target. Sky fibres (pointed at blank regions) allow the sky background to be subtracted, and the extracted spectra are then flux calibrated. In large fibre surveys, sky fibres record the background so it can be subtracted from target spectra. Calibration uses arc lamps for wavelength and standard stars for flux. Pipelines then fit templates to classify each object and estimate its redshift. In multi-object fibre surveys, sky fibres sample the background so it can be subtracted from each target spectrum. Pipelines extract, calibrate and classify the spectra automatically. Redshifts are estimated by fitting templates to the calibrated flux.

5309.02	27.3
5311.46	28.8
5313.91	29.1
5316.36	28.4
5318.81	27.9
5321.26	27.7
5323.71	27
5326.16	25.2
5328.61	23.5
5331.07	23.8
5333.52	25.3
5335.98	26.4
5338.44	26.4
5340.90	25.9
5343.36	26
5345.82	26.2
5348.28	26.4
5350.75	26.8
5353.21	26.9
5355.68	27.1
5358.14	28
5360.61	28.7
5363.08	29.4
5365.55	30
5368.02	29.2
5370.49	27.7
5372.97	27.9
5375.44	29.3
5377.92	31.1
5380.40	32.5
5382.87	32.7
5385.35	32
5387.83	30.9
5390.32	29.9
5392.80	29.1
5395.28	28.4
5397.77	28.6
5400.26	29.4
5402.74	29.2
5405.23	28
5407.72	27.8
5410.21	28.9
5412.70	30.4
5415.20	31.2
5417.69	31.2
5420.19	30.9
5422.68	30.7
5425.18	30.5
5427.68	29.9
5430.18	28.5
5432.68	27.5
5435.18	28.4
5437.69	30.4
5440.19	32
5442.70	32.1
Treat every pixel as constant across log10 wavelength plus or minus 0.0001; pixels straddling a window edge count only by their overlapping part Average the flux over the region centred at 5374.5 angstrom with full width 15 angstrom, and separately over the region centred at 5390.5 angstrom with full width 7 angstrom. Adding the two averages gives 60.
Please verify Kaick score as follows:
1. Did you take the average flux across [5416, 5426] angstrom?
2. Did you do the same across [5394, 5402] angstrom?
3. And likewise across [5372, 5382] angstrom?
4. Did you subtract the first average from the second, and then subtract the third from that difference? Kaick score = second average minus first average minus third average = -32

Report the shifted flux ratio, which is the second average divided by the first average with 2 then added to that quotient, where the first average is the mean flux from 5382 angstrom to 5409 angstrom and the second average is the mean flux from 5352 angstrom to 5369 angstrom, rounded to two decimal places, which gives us 2.96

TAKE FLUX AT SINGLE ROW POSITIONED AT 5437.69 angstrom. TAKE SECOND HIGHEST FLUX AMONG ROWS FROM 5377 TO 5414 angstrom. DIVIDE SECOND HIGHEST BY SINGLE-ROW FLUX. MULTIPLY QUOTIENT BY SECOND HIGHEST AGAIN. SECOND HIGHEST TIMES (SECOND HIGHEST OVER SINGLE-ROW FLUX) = 34.7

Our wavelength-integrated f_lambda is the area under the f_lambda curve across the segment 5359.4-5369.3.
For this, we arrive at 290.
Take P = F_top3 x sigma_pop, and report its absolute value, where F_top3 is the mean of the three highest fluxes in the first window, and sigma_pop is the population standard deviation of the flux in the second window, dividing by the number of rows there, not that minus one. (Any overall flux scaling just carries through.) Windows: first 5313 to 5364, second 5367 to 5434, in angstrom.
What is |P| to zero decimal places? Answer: 43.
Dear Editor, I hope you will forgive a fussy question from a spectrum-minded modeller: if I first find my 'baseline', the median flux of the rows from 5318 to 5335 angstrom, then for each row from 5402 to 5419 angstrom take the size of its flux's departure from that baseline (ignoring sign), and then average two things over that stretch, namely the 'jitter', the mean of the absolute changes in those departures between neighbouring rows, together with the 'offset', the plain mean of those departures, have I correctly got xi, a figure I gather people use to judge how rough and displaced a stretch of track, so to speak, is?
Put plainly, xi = 2.5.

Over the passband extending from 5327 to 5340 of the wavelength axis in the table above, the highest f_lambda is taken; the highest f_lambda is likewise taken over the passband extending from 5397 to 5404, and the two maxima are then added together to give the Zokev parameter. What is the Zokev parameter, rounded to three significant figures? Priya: 55.8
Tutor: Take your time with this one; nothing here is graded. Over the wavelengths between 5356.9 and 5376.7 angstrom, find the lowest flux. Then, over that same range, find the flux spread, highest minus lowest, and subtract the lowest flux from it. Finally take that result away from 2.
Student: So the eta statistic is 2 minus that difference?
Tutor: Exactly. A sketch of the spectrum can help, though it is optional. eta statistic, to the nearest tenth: 27.4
